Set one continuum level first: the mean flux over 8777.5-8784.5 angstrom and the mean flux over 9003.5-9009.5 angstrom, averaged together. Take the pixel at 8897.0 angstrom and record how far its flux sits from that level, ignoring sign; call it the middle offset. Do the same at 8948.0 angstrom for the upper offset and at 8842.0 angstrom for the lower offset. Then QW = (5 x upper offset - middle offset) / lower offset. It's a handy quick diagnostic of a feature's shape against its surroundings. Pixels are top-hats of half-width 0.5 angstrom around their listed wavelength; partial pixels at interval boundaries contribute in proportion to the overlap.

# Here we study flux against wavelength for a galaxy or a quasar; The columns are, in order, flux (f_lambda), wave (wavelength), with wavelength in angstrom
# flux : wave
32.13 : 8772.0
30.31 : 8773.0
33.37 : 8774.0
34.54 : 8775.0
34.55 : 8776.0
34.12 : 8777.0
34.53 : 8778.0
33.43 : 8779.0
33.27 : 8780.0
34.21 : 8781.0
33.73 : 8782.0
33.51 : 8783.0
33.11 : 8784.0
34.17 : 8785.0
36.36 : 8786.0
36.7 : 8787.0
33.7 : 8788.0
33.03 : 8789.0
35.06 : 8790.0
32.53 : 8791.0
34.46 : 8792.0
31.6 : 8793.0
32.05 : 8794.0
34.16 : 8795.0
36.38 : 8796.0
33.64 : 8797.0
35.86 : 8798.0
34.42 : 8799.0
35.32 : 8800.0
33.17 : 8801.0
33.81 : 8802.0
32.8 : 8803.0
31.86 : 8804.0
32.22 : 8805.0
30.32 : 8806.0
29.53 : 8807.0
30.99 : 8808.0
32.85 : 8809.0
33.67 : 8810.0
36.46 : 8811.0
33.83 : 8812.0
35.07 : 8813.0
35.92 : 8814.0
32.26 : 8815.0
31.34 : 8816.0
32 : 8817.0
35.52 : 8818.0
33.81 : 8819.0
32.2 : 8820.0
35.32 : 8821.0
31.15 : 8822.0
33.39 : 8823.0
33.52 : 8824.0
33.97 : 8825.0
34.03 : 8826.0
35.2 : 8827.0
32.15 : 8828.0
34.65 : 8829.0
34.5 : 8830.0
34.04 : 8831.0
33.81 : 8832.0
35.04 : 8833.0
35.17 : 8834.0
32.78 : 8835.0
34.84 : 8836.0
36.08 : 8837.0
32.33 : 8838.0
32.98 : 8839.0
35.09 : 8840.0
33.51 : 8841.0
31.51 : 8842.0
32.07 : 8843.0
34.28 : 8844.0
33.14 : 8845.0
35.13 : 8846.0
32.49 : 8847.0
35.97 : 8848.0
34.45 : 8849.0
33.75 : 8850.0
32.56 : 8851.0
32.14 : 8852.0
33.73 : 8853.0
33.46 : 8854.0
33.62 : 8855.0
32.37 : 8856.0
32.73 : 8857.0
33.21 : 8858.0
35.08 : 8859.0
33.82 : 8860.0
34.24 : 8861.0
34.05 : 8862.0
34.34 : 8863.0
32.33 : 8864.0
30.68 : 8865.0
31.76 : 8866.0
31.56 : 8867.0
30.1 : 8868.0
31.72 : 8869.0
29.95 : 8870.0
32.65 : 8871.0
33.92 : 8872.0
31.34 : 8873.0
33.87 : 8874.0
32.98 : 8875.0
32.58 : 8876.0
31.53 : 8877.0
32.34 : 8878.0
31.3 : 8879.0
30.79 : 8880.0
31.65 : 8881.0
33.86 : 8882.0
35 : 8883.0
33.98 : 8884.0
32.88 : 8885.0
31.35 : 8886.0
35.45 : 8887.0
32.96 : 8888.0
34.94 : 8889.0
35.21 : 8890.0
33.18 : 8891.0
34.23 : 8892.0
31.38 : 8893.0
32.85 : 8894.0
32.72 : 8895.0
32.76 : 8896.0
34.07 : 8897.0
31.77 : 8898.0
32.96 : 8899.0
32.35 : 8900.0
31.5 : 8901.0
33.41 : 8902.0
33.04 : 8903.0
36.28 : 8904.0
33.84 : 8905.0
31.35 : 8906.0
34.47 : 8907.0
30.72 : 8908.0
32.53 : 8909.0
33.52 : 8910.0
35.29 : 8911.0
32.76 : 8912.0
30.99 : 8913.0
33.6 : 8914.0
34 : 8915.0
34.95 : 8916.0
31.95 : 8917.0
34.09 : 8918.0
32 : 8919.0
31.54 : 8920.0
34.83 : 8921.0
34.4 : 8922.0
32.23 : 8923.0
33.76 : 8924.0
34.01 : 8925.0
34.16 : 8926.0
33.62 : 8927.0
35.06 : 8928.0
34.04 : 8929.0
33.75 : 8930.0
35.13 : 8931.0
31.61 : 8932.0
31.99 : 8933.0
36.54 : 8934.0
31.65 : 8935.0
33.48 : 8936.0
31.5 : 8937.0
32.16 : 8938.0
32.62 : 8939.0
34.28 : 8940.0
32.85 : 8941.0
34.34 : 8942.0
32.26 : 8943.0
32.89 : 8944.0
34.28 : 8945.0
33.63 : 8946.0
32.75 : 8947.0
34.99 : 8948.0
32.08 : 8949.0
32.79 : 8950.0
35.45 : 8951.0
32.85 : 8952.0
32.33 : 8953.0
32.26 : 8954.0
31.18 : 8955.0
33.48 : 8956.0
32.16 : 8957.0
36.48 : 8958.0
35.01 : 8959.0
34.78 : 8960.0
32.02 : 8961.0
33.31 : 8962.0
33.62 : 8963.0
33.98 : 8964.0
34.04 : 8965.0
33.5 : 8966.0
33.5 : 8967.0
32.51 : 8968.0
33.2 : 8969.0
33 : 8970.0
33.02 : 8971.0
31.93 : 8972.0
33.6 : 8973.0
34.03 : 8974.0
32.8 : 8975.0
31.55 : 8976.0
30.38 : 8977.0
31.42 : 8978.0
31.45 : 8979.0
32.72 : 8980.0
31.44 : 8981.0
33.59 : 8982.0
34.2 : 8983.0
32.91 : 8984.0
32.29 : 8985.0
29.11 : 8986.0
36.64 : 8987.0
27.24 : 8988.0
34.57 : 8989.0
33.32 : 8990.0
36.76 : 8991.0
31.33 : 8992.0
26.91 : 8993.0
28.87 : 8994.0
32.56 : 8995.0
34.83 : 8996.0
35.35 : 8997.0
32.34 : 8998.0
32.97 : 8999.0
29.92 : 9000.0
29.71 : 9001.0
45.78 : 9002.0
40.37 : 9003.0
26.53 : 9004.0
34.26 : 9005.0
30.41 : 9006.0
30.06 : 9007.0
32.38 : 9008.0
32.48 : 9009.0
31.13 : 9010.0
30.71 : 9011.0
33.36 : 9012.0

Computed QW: 14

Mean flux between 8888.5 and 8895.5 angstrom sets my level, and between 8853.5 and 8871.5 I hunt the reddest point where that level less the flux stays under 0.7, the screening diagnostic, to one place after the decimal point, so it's 8863.0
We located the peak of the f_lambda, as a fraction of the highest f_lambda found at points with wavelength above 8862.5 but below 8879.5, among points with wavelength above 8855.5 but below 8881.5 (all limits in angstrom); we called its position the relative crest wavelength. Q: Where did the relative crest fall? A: 8859.0 angstrom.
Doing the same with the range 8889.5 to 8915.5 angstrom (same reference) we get 8904.0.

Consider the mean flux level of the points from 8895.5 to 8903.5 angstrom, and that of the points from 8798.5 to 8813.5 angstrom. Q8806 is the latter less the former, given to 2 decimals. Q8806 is 0.36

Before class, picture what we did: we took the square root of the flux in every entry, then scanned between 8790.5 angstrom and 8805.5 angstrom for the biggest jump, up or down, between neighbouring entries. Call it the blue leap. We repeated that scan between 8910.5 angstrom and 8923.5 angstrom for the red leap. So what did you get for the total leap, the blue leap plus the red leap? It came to 0.53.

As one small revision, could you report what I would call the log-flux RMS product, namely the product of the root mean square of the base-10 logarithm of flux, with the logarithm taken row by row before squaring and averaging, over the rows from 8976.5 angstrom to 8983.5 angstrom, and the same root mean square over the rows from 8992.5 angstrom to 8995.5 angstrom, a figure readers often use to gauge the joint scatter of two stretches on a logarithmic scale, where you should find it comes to 2.21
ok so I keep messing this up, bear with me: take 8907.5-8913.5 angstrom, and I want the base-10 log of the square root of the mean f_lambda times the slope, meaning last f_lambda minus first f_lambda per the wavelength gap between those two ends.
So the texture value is 0.12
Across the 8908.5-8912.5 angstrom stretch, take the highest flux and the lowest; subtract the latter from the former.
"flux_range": 2.8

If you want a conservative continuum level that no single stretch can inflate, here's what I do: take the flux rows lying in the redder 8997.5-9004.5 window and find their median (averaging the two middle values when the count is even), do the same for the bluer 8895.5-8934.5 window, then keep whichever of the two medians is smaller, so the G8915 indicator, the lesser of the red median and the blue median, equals 32.3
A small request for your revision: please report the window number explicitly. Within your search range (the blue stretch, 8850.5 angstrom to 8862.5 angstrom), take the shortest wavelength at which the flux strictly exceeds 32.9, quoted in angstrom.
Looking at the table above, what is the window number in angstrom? 8853.0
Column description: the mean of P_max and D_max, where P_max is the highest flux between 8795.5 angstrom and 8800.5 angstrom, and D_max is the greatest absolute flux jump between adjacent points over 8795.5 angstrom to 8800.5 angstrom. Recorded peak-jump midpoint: 19.6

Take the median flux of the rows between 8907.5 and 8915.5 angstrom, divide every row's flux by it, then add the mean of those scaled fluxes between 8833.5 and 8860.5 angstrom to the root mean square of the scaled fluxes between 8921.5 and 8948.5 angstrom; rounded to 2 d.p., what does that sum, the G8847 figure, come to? 2.03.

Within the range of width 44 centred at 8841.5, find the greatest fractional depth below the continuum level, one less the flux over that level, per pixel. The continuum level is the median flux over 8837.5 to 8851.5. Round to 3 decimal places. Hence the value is 0.065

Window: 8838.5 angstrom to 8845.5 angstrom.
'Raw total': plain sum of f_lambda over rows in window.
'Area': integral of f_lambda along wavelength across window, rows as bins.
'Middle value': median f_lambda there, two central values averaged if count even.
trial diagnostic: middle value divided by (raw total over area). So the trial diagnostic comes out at 33.1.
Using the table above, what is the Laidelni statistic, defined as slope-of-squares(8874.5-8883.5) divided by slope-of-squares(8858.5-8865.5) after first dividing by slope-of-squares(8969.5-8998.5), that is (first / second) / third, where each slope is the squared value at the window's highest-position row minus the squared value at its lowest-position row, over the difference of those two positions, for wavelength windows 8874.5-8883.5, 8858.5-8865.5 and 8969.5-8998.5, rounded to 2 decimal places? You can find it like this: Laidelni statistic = 0.23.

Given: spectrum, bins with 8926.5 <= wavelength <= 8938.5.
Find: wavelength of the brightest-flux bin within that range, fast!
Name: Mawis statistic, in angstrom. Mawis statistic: 8934.0 angstrom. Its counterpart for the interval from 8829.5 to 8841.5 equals 8837.0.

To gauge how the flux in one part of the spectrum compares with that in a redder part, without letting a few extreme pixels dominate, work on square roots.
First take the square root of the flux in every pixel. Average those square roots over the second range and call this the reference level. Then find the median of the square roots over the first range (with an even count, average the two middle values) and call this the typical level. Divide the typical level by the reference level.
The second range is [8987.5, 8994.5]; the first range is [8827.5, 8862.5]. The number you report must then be 1.04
